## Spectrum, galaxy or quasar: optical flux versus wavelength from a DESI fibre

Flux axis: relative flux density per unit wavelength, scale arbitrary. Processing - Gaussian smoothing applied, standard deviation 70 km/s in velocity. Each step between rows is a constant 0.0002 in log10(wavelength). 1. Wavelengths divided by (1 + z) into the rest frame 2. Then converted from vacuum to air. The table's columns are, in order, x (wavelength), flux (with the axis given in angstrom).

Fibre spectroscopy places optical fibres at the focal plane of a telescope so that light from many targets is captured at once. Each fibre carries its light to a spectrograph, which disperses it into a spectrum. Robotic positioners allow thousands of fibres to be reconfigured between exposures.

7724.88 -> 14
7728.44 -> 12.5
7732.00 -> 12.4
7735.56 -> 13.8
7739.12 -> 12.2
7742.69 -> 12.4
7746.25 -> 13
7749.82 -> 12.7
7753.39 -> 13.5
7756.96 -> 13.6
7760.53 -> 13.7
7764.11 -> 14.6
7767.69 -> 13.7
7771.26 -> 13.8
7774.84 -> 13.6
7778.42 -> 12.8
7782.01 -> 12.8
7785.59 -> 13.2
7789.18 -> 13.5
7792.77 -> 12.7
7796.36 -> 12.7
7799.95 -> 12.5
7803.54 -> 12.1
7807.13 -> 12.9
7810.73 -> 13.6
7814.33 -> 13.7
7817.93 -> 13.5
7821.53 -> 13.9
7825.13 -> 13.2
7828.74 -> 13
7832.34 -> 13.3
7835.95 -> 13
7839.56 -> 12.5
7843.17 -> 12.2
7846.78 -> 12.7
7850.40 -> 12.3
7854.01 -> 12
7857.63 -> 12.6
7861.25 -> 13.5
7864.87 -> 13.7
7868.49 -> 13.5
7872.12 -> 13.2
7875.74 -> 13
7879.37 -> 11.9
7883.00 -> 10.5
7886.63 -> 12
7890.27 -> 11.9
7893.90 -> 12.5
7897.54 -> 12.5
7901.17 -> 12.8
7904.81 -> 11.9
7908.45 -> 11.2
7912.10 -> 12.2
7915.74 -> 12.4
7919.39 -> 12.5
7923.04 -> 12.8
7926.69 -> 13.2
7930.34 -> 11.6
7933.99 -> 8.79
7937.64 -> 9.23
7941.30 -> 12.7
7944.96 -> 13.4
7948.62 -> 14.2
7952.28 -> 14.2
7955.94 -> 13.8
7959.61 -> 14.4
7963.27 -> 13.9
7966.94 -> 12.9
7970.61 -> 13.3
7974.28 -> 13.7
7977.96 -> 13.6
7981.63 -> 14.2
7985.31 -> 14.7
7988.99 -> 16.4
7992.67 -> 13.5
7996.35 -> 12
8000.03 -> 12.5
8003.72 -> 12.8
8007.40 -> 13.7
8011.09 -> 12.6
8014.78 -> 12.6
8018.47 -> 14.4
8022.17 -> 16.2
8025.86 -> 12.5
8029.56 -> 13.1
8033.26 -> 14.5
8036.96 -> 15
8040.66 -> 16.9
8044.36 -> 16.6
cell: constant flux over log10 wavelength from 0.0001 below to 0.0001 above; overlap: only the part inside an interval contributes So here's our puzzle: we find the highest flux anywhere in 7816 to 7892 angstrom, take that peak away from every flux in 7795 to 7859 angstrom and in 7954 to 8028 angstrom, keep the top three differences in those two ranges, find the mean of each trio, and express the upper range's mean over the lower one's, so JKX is -11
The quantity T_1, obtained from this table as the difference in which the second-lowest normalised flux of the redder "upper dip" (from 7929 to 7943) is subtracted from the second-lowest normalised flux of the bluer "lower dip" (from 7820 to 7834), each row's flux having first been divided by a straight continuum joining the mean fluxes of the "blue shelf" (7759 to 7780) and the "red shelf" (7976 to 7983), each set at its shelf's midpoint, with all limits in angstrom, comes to 0.29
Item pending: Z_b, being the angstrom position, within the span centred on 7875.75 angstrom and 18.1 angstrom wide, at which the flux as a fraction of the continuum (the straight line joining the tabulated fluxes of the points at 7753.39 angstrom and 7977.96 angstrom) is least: 7883.00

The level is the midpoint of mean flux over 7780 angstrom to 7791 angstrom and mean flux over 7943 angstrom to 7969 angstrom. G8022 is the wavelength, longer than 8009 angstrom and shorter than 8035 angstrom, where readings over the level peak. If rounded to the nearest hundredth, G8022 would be 8022.17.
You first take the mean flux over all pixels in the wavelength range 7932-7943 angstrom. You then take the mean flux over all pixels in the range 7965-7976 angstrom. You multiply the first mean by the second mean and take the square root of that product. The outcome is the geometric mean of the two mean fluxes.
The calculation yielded 11.67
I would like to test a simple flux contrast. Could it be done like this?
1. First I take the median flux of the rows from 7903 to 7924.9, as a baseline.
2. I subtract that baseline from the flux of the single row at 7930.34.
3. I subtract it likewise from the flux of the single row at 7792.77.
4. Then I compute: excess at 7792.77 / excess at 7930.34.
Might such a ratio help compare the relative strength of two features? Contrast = -0.6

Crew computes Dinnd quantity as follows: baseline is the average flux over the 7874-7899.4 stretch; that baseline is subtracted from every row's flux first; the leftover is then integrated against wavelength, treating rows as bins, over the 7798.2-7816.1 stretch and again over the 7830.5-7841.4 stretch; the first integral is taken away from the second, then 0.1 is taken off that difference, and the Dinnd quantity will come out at -7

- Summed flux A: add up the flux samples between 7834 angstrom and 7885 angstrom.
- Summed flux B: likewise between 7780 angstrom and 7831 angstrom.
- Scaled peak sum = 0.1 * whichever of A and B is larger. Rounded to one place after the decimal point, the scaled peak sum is 18.3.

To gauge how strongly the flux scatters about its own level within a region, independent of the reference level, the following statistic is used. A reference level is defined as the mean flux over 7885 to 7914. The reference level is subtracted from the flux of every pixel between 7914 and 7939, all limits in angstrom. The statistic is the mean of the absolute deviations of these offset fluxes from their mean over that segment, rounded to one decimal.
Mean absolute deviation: 1.4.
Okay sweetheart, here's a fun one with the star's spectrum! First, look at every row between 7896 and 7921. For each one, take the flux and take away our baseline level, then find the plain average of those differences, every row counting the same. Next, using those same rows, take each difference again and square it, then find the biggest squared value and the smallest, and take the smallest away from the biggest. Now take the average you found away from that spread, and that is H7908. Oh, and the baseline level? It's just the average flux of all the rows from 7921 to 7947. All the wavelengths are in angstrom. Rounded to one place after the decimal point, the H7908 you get 0.7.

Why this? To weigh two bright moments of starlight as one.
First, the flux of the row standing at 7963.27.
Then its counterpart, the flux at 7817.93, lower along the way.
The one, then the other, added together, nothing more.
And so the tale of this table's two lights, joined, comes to 27.4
